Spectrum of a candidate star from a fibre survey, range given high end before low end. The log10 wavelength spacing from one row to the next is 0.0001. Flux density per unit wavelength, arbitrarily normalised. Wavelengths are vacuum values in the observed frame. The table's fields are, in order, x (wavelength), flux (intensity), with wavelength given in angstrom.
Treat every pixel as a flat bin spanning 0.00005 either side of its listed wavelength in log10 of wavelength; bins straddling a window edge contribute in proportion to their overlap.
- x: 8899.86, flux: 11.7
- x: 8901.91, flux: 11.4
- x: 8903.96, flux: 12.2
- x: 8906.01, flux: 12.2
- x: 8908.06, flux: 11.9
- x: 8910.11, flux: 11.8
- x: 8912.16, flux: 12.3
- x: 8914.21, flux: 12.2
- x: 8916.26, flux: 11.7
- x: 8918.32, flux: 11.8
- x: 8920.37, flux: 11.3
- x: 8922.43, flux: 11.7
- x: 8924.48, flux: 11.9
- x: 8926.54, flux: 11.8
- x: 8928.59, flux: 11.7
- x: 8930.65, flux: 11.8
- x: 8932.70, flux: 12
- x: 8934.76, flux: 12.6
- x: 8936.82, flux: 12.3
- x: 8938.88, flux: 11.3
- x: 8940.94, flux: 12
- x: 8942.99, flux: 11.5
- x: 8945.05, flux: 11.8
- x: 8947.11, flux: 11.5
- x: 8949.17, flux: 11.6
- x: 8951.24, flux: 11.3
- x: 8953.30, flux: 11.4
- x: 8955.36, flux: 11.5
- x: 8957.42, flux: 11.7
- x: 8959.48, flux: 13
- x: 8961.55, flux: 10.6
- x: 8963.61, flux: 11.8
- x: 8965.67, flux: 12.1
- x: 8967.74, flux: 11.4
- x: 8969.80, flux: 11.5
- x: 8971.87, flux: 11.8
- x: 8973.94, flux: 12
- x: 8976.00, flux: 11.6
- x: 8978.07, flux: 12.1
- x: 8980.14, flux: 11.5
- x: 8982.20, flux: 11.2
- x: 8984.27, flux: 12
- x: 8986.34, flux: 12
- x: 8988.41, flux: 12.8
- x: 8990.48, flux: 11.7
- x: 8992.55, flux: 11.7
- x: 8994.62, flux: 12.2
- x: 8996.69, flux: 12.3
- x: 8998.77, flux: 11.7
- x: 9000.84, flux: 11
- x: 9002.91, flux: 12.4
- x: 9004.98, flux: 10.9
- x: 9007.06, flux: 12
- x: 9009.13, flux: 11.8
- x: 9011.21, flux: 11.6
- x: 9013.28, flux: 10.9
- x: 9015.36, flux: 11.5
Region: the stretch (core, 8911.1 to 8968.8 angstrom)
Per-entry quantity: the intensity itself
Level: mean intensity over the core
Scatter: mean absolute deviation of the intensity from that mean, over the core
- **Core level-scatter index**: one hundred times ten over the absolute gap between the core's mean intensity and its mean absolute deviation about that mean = 87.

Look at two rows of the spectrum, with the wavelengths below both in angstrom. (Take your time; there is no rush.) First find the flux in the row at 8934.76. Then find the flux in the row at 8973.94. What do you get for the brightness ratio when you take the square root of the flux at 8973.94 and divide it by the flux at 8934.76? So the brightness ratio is 0.275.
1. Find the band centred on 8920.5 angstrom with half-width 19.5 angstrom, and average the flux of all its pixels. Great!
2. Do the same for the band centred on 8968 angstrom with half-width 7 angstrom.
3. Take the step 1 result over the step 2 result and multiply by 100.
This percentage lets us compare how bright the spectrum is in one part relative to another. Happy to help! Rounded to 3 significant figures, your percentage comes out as 102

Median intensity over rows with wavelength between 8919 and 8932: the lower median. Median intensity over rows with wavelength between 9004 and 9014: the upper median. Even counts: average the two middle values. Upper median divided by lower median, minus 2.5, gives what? -1.51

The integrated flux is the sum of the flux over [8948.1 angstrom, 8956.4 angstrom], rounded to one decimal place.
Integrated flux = 45.8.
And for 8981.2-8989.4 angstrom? 48.0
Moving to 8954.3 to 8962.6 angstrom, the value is 46.8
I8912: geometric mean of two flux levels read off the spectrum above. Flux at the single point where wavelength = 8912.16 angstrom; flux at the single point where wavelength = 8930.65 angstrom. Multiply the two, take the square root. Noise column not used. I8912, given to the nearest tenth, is 12.0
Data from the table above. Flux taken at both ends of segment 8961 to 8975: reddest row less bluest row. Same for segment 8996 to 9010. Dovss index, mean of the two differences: 0.45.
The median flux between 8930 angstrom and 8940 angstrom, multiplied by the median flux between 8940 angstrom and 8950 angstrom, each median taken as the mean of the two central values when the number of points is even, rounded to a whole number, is 139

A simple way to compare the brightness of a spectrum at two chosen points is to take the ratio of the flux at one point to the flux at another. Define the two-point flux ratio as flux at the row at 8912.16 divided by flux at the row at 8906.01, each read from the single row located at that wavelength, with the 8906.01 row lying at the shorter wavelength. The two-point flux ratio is 1.01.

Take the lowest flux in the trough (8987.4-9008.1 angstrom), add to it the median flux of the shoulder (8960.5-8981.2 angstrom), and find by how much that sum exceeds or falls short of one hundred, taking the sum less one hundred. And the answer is -77.4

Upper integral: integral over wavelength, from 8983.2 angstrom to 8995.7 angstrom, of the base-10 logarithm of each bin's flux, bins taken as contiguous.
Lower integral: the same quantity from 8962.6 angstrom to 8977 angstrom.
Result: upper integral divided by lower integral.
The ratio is 0.9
